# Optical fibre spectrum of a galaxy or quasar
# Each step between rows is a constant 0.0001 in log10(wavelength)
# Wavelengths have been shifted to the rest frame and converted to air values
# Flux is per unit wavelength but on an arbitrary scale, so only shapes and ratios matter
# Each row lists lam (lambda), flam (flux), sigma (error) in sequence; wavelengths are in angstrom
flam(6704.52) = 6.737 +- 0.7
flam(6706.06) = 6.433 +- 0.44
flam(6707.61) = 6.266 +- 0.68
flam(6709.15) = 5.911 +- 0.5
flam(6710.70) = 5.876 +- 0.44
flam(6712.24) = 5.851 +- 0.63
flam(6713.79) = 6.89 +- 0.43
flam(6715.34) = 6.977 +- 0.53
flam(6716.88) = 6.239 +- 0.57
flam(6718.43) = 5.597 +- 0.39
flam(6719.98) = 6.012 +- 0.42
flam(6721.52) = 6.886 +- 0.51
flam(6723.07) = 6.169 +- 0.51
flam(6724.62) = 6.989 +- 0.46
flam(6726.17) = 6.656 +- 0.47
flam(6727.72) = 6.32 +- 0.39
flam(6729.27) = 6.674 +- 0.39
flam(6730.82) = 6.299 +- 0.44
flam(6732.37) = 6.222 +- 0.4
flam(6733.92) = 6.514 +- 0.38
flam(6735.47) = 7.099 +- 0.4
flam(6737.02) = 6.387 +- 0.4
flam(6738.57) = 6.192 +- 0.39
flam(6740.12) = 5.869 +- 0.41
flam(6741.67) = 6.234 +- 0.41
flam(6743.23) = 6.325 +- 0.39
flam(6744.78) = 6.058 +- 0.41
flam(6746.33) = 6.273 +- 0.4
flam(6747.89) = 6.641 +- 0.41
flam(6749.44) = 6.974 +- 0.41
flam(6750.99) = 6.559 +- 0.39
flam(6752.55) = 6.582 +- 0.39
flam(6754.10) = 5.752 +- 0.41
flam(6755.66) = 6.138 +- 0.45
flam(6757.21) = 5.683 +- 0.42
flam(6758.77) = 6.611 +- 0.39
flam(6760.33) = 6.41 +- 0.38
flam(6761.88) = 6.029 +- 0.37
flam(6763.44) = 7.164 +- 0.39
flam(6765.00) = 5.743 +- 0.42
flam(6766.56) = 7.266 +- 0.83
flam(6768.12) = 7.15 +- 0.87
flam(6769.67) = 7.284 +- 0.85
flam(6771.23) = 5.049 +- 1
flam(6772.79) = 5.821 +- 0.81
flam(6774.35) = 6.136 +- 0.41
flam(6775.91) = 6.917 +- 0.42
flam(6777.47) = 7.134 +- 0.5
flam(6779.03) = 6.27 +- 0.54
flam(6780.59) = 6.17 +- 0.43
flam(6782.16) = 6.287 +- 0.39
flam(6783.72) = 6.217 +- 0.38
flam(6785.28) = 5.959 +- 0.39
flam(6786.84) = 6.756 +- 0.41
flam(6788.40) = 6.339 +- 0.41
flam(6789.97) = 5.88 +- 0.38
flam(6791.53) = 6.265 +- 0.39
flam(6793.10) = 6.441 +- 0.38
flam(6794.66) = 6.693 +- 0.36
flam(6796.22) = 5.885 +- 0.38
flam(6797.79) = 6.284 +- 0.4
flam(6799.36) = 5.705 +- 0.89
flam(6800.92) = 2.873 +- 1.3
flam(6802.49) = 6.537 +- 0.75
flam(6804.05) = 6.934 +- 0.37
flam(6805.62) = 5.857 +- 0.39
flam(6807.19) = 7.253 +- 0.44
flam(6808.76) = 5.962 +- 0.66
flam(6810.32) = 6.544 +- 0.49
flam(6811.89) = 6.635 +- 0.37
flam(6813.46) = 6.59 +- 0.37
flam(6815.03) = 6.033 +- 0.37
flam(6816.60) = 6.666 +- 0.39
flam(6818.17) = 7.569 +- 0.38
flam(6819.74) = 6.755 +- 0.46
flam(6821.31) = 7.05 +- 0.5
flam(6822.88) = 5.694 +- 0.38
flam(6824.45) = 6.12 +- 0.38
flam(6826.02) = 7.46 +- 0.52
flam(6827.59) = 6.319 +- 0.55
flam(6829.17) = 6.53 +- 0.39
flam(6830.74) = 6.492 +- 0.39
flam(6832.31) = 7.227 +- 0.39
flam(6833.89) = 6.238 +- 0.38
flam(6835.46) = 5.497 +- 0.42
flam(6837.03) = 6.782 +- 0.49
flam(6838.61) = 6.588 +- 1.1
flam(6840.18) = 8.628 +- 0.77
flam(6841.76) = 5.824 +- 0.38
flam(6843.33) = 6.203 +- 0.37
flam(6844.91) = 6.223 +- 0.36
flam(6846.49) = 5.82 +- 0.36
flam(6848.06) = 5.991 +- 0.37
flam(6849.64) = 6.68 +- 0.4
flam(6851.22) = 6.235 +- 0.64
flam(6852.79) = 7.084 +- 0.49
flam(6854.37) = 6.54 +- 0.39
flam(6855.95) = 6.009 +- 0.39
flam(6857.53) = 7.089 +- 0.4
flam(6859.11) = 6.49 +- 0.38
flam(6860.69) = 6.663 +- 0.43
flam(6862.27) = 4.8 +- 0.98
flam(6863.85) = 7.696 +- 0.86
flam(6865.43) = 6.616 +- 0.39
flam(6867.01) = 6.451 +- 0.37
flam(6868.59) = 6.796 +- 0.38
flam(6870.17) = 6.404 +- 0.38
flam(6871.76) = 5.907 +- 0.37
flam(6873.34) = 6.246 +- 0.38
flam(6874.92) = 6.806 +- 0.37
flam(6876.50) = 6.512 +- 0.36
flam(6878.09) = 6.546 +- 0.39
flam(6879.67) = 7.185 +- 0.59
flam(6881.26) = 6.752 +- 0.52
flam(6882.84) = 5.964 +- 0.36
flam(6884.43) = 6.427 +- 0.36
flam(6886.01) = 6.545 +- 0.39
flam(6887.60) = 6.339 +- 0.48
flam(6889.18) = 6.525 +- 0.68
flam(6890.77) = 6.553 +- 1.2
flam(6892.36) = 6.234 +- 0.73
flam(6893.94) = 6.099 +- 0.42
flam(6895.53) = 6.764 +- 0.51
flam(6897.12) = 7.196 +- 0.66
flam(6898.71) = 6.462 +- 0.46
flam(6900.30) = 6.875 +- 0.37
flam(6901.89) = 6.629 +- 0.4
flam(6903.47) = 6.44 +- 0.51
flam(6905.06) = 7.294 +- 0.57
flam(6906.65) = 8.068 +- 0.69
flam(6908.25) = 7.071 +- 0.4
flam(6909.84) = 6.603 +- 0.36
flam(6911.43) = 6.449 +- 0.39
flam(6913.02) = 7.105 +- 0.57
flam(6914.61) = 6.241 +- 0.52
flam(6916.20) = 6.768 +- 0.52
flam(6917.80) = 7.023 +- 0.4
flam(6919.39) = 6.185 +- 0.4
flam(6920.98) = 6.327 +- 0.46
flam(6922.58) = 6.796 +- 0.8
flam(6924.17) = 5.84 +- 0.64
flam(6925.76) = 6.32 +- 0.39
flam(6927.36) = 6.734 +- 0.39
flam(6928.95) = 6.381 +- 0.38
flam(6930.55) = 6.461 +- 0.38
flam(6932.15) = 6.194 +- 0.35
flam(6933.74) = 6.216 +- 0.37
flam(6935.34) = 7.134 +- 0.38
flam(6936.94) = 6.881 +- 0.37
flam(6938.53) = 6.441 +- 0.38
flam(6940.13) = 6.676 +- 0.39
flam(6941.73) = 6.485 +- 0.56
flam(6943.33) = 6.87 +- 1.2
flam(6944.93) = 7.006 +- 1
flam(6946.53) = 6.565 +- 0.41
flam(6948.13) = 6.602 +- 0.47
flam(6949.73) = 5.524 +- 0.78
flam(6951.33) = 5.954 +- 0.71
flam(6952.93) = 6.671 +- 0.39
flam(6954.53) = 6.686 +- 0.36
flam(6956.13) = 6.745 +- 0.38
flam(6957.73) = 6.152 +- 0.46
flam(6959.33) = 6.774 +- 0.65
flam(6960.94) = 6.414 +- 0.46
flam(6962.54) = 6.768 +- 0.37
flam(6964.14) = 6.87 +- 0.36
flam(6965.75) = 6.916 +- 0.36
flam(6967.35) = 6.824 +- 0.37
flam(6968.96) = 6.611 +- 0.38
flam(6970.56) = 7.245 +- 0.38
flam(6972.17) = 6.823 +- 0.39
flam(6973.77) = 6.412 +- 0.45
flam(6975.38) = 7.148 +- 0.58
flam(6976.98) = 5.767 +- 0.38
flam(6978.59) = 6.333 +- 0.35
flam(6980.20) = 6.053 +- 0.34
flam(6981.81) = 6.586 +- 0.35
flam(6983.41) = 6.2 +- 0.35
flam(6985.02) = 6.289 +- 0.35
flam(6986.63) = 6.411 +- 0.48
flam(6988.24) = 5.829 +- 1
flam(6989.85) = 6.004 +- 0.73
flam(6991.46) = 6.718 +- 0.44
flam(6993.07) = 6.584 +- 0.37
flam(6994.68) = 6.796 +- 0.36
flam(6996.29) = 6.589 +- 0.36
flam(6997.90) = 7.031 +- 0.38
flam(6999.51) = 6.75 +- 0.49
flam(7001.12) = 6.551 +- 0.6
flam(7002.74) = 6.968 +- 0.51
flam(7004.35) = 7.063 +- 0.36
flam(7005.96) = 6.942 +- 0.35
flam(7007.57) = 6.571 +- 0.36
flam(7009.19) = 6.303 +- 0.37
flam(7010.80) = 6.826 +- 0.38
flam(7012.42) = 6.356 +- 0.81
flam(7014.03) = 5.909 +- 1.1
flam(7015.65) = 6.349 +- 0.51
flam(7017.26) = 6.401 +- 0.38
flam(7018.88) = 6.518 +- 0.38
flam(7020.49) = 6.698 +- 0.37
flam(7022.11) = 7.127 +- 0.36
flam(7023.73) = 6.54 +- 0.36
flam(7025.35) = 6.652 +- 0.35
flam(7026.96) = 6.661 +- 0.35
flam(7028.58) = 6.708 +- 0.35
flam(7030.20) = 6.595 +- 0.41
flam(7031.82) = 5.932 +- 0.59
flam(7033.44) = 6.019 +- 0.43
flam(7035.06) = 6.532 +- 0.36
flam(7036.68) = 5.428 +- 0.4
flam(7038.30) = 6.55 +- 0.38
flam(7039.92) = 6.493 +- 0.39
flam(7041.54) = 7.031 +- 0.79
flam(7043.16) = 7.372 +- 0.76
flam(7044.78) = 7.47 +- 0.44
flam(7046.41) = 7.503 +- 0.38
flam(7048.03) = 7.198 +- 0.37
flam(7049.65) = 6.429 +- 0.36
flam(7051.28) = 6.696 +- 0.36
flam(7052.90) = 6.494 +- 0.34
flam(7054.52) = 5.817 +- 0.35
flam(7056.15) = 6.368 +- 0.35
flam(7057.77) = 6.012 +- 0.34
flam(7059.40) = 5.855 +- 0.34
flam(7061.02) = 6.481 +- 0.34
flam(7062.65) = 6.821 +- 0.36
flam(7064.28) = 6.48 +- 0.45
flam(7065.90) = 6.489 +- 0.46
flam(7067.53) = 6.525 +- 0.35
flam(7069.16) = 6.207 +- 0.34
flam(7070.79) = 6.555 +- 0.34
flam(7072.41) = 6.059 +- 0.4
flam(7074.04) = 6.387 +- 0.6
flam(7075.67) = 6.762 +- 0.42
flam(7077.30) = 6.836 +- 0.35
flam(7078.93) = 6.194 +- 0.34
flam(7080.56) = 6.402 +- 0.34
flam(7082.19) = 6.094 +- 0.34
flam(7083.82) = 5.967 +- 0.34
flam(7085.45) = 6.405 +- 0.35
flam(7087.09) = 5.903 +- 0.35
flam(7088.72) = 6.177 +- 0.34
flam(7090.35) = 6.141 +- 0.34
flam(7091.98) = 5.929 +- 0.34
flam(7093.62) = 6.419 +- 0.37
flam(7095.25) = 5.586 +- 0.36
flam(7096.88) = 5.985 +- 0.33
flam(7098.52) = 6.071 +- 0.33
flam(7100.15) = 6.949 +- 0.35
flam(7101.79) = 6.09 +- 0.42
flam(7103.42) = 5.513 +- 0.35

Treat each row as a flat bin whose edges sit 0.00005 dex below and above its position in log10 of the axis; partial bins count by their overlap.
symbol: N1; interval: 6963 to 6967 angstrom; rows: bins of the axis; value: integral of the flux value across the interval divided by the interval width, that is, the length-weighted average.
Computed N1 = 6.9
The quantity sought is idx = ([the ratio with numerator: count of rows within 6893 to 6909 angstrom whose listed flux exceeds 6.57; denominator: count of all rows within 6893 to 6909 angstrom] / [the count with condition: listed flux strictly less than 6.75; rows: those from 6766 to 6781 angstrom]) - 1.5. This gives -1.360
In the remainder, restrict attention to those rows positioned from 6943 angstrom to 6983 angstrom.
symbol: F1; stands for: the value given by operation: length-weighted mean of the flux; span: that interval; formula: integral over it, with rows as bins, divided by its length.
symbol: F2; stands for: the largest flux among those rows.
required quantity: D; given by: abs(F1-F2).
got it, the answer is 0.68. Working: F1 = 6.57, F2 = 7.245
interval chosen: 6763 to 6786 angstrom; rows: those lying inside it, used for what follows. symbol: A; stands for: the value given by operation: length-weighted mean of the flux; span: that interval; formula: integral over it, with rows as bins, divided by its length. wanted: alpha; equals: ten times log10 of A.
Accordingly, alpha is 8.08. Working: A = 6.43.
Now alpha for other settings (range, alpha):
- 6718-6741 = 8.07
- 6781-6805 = 7.83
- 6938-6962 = 8.13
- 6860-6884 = 8.12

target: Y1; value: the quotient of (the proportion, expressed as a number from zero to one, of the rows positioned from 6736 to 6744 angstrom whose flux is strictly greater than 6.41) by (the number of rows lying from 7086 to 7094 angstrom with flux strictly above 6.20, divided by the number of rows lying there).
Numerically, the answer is 0.00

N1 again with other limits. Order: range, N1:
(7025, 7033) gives 6.5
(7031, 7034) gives 6.0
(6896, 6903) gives 6.8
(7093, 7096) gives 6.0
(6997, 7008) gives 6.9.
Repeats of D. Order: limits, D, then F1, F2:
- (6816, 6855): 2.06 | 6.57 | 8.628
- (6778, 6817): 1.05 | 6.20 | 7.253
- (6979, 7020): 0.56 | 6.50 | 7.063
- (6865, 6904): 0.66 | 6.53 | 7.196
